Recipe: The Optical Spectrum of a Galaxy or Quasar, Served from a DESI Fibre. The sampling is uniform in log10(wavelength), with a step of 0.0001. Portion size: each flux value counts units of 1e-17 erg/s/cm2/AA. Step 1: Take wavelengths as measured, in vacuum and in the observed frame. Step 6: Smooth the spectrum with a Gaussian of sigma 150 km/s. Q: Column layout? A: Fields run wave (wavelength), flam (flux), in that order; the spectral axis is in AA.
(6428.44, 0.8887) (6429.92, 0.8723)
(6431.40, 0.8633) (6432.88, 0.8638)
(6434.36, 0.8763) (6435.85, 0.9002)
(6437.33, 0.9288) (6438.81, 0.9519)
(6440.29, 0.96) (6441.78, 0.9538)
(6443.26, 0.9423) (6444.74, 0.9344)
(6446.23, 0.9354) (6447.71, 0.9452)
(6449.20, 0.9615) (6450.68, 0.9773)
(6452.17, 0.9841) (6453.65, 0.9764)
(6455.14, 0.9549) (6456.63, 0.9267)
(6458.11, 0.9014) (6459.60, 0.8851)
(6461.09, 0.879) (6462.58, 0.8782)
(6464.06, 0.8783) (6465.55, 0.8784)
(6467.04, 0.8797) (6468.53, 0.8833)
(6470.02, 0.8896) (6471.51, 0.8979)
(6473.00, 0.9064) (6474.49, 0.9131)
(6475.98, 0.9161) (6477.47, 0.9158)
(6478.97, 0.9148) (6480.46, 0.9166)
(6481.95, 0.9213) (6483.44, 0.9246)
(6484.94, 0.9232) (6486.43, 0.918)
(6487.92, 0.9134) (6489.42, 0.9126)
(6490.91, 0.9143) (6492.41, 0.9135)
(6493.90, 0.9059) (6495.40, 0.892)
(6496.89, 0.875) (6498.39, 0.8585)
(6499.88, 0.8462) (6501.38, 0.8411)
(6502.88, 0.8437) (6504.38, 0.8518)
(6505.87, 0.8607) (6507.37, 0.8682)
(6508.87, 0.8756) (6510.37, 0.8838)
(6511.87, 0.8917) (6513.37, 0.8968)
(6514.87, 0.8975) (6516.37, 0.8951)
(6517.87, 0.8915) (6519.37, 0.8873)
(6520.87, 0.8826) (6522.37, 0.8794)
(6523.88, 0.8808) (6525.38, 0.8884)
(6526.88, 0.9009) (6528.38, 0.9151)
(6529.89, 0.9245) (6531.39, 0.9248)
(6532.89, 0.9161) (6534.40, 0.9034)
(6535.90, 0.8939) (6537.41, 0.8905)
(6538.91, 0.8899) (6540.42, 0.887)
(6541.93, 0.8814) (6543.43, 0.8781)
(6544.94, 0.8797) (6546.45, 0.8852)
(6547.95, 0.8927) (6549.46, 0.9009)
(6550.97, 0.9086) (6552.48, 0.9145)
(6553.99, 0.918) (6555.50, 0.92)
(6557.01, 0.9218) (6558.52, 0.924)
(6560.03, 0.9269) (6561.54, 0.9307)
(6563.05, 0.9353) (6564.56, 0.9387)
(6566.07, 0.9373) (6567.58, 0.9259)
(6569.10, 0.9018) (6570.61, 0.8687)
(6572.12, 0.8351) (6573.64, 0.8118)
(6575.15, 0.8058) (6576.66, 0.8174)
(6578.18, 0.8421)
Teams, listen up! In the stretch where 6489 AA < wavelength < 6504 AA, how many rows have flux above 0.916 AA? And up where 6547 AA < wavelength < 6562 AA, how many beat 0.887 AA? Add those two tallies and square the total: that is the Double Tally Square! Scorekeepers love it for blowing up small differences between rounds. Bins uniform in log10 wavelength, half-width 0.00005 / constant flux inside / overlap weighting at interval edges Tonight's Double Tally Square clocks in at 100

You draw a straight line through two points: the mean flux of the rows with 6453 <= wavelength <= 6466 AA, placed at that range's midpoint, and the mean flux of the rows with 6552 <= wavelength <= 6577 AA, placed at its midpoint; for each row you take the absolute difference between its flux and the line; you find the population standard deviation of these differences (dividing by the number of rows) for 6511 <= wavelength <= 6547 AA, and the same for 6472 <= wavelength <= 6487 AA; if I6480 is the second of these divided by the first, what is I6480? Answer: 1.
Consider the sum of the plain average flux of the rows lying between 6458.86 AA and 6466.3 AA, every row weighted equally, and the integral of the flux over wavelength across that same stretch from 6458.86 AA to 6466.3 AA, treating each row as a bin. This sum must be 7.43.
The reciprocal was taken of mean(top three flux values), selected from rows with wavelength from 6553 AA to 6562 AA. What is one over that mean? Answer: 1.08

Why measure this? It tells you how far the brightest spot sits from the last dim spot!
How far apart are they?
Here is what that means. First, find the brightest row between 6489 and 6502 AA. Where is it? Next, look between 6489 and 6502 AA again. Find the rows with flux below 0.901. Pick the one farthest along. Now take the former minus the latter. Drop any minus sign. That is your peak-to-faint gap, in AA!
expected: 10.5 AA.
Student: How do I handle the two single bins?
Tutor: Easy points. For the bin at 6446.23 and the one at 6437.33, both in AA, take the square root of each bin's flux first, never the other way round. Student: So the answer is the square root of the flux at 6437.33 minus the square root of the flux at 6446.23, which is 0.00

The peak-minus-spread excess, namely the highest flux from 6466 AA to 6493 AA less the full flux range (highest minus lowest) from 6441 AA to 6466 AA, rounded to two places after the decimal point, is 0.82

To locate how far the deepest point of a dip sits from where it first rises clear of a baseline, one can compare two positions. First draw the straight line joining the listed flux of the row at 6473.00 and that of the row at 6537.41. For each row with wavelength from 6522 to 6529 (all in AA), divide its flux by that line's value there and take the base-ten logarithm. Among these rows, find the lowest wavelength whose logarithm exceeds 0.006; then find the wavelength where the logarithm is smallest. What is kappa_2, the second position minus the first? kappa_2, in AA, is -6.0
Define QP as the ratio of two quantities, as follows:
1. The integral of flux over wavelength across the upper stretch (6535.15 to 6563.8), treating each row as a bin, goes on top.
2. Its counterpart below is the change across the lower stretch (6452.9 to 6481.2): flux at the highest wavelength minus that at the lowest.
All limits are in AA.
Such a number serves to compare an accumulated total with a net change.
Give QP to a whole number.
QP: -433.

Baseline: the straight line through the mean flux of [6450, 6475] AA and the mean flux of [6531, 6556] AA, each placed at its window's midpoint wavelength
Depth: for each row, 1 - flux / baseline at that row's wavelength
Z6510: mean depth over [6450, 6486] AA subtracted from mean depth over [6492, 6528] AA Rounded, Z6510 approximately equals 0.03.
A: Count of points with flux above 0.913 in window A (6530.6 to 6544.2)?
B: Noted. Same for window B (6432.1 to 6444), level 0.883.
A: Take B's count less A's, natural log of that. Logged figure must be 1.4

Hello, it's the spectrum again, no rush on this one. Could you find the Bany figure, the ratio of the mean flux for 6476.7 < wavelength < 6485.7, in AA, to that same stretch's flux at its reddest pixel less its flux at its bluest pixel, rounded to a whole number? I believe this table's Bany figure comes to 124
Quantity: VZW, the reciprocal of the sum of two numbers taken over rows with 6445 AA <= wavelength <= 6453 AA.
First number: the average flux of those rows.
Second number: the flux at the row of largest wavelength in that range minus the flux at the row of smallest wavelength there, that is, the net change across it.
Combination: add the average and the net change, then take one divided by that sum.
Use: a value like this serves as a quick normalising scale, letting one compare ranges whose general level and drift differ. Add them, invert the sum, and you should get 0.99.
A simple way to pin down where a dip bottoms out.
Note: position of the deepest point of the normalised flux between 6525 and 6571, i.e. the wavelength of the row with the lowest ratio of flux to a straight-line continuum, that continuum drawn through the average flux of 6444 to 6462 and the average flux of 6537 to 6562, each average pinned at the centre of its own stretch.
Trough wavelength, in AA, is 6543.43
